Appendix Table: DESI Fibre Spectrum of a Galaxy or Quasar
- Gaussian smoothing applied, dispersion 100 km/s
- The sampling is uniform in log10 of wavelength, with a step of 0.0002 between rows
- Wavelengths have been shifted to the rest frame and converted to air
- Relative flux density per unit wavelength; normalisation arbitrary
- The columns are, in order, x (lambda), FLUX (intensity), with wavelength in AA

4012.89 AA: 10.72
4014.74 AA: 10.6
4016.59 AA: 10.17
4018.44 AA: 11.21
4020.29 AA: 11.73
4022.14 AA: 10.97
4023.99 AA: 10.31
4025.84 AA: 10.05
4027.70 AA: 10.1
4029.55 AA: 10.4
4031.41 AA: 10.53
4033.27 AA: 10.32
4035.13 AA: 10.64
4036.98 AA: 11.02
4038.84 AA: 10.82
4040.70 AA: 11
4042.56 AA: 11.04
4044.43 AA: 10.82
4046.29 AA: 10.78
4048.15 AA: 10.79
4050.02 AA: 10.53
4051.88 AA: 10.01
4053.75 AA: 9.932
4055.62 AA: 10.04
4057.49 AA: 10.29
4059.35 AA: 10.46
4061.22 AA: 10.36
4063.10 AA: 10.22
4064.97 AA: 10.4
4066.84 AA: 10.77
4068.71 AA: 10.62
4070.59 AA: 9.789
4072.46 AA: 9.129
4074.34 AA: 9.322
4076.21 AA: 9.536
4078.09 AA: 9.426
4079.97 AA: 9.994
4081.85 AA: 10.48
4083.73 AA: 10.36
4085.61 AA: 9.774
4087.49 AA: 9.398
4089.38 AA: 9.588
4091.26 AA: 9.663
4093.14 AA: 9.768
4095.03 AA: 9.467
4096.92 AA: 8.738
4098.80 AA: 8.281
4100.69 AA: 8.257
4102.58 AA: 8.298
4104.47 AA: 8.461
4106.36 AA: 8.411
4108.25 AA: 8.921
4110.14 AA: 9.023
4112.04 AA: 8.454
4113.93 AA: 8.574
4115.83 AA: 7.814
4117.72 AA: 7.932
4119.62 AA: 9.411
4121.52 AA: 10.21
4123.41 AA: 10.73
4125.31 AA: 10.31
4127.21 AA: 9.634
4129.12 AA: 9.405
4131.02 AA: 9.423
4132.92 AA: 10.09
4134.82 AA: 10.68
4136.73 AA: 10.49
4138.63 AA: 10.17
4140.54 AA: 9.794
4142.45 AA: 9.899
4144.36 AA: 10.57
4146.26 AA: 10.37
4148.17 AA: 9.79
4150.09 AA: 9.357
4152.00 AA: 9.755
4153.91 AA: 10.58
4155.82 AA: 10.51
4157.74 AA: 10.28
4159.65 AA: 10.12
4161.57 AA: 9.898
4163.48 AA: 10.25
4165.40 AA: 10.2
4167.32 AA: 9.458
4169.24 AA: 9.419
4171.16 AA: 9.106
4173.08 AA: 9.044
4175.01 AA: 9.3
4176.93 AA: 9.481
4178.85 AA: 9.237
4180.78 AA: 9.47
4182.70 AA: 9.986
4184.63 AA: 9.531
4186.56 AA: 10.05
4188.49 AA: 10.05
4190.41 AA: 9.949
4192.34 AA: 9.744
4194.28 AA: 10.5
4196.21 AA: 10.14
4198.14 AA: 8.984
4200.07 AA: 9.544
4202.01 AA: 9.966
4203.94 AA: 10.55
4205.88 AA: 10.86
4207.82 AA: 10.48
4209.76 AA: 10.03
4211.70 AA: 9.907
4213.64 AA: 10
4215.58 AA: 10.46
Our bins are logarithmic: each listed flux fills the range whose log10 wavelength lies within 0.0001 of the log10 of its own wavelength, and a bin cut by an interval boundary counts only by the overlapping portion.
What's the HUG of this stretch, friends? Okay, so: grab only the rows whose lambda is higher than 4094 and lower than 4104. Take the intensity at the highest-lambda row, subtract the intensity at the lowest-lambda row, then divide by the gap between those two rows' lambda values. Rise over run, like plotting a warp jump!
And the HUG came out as -0.15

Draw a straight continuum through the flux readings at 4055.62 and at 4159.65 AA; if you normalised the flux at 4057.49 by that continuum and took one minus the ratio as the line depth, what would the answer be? -0.02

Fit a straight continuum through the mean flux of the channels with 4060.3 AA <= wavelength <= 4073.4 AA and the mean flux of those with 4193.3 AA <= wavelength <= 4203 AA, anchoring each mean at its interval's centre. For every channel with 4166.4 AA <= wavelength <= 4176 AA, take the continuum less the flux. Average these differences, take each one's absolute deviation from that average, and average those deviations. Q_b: 0.15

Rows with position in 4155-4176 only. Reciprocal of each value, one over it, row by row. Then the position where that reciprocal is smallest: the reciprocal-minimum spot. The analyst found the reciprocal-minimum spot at 4155.82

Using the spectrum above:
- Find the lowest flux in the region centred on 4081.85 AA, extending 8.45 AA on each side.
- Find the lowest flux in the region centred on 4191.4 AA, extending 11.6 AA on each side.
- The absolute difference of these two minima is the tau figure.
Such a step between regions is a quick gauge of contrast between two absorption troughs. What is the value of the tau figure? 0.34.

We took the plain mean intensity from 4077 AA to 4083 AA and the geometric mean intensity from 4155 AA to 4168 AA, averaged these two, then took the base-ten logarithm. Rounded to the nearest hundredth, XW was 1.00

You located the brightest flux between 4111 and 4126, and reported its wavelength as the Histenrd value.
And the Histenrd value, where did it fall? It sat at 4123.41 AA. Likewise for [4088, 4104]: 4093.14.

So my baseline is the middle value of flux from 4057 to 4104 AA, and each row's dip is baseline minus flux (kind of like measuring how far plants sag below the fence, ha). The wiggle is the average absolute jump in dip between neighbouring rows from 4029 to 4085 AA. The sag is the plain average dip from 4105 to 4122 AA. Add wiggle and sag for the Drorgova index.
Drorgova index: 1.3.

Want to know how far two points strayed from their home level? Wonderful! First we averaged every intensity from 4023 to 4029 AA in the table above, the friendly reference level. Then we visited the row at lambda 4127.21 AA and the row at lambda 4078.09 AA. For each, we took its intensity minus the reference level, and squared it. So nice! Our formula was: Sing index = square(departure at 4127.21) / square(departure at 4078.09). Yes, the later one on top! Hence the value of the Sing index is 1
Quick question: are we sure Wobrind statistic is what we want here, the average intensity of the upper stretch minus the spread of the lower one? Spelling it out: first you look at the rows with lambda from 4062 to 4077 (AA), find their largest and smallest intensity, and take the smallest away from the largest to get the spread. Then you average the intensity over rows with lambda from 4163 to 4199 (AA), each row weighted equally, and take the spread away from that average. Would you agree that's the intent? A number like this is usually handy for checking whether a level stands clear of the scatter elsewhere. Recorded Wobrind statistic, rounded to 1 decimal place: 8.0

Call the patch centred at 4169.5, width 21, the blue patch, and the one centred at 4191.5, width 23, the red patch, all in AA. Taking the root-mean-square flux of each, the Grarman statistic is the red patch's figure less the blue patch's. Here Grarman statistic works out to 0.2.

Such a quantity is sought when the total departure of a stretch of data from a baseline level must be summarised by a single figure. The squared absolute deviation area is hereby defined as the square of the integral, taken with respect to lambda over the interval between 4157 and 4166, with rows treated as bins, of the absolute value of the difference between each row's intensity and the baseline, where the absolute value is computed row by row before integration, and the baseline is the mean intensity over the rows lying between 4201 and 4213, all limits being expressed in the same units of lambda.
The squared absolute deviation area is 2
